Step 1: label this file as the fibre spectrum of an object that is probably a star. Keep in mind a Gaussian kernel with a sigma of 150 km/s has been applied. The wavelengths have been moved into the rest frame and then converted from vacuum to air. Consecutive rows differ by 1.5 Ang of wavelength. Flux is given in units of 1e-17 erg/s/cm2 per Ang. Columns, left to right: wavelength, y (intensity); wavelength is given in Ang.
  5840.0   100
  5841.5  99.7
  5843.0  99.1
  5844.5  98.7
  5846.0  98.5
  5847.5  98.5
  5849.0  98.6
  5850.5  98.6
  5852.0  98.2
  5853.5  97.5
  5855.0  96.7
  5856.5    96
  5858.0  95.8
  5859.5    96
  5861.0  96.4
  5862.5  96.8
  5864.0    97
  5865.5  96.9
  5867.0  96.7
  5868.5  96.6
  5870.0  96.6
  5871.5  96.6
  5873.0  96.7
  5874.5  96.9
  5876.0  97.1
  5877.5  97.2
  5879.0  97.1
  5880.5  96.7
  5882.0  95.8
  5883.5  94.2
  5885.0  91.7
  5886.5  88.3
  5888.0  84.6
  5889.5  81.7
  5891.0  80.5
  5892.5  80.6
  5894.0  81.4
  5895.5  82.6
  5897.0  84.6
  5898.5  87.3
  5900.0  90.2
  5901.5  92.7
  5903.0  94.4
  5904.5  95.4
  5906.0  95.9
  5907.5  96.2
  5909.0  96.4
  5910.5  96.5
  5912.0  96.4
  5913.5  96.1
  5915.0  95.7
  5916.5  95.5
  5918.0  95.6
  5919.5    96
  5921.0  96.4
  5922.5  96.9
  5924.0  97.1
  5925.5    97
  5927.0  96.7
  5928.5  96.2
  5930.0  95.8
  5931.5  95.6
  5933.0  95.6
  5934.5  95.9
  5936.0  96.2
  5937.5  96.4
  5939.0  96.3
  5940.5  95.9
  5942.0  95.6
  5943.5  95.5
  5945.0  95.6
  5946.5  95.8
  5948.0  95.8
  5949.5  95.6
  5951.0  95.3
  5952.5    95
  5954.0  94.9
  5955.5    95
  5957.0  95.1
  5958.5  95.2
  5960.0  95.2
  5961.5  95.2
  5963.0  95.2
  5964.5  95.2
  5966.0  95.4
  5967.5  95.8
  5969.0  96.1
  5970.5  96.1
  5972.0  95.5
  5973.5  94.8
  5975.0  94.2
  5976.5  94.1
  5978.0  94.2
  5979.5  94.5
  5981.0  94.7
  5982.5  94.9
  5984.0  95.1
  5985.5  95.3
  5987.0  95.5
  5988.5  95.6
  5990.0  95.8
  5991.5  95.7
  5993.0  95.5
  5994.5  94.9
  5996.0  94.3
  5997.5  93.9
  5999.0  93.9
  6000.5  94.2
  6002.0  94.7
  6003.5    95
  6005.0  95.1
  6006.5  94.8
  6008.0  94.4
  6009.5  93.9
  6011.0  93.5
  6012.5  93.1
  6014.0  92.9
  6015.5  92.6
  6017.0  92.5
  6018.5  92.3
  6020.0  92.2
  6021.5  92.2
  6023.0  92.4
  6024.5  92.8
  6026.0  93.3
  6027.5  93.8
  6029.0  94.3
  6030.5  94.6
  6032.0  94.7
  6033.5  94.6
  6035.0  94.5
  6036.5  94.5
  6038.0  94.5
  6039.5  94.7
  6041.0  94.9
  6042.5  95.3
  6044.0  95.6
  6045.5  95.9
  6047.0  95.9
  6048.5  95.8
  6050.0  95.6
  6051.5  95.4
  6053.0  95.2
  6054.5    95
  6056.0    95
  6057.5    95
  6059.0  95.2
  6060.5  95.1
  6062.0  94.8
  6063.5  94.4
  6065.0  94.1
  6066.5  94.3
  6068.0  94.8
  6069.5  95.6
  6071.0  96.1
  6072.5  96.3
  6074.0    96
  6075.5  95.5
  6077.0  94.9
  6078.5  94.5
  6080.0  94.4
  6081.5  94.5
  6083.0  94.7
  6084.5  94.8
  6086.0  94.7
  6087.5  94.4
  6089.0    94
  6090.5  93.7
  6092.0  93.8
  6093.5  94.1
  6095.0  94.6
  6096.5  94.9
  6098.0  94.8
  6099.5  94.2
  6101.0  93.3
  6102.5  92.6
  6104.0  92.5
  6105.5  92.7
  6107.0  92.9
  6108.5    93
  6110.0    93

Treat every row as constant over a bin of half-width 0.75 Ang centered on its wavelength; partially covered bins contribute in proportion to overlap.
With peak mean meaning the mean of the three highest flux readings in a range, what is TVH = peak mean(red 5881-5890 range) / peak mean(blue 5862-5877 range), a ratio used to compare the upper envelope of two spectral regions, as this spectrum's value 0.968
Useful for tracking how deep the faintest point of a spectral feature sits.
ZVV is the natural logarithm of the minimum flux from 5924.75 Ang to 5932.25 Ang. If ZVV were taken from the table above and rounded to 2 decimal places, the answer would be 4.56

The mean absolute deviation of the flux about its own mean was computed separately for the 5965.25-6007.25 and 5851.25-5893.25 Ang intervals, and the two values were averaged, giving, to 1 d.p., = 2.3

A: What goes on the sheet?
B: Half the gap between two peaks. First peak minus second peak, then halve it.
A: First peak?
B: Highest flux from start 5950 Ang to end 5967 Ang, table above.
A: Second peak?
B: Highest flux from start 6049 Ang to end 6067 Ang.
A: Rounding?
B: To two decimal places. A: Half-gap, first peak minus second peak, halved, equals -0.10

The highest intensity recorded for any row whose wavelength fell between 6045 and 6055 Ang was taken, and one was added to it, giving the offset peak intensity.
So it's 96.9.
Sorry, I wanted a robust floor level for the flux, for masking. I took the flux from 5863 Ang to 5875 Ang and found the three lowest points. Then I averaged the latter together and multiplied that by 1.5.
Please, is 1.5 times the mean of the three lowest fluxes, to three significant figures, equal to 145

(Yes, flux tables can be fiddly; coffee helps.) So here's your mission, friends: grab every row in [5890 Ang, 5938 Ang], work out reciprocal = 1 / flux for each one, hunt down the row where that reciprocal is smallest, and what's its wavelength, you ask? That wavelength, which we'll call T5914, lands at 5924.0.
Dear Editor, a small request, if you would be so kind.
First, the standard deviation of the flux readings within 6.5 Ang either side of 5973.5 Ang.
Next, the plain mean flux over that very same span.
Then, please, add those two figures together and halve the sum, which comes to 47.9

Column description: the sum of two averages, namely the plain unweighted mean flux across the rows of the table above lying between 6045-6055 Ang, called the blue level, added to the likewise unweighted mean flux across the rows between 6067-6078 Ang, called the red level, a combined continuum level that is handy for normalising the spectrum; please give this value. 191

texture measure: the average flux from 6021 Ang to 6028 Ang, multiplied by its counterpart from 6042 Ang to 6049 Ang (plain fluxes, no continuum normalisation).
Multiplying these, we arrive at 8891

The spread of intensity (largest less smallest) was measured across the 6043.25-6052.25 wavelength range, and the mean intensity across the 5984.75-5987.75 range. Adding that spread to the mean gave 95.9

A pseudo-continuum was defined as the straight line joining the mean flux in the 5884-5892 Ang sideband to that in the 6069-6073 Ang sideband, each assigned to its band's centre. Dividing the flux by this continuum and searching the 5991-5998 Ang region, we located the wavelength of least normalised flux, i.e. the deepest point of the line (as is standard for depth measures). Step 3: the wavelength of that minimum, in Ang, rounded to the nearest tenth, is 5997.5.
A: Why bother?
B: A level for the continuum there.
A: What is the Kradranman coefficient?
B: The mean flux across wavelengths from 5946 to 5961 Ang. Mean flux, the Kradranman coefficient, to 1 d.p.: 95.3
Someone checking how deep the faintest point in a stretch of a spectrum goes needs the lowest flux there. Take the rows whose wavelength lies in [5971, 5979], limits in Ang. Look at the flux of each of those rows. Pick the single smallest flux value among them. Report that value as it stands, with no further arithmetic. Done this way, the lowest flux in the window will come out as 94.1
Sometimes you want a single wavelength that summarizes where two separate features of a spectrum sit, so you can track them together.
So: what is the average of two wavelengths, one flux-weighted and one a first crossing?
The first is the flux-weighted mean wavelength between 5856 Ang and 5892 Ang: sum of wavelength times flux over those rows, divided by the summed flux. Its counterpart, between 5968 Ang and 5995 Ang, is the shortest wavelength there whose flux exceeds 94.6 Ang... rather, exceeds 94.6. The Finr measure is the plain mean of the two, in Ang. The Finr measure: 5921.2 Ang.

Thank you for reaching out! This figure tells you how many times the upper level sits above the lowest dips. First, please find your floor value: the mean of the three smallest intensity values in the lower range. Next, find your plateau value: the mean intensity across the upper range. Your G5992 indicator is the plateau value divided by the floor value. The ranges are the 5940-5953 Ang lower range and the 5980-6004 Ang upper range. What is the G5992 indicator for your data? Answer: 1.00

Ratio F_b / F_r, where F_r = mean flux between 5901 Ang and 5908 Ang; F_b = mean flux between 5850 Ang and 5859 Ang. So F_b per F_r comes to 1.02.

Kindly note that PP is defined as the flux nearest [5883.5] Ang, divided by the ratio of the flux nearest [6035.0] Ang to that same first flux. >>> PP 94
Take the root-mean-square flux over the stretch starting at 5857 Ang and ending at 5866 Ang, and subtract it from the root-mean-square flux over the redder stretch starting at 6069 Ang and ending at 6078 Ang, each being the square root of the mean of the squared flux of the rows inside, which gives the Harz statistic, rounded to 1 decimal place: -0.7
